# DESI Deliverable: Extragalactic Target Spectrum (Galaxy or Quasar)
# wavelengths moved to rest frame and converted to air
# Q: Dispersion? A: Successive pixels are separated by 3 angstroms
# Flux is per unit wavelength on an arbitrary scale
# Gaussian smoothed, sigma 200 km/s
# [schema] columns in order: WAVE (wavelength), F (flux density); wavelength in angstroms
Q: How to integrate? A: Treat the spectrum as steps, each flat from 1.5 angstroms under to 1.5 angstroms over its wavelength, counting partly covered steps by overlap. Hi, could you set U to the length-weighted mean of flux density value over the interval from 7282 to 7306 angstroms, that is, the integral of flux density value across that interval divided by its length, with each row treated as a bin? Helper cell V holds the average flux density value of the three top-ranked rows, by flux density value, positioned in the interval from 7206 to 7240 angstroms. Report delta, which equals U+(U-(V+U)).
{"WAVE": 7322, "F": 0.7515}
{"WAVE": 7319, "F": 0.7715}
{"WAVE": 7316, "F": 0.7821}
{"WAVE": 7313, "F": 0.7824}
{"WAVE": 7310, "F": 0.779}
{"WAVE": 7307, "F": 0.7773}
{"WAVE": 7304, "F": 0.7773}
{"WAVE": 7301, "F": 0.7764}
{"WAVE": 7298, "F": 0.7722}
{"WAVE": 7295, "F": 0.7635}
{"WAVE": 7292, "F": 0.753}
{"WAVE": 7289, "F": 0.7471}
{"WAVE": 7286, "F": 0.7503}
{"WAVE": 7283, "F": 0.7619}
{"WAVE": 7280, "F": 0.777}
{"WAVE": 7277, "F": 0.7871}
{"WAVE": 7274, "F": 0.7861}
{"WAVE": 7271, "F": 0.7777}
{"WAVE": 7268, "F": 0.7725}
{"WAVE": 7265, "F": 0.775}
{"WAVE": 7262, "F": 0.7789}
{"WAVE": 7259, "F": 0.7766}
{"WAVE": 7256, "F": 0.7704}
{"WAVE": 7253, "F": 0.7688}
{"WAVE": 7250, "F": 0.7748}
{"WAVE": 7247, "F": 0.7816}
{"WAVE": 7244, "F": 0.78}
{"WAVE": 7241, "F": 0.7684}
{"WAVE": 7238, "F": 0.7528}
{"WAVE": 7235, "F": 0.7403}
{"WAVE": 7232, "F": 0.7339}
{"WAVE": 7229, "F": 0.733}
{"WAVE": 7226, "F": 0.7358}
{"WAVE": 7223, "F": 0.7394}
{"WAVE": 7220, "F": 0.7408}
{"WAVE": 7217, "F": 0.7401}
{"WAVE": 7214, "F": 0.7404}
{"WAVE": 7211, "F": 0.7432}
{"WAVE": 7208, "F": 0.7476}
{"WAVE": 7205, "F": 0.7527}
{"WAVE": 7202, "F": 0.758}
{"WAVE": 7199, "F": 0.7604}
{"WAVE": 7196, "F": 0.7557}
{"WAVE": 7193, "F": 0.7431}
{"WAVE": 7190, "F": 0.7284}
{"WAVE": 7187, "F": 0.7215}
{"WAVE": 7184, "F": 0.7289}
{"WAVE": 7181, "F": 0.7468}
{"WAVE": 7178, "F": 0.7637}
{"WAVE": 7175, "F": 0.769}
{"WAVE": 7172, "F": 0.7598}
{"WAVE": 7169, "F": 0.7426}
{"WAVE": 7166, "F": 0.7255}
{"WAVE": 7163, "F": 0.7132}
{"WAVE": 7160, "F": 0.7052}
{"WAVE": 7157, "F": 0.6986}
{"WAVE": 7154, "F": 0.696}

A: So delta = 0.02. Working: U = 0.763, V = 0.748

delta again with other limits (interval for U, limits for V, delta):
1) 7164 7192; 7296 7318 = -0.04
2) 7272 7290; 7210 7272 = -0.01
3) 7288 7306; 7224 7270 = -0.01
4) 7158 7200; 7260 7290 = -0.04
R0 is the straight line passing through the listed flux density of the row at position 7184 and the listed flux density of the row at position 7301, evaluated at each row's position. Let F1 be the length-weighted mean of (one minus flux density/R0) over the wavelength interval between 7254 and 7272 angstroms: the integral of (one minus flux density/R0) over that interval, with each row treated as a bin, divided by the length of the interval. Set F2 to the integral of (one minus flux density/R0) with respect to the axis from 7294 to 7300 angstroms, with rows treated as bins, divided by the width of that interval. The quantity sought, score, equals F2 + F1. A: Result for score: -0.011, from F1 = -0.018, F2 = 0.008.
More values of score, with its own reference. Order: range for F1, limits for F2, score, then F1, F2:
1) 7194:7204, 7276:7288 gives -0.028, -0.030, 0.002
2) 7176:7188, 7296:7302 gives -0.016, -0.019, 0.003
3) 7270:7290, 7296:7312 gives -0.001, -0.003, 0.002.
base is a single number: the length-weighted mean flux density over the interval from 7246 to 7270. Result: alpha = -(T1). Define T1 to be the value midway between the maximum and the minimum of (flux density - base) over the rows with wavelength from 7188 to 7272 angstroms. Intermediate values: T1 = -0.020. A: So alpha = 0.020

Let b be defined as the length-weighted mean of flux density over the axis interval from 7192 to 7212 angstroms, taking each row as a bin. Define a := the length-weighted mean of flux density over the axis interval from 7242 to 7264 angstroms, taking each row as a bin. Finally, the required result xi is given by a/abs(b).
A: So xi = 1.03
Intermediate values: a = 0.776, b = 0.752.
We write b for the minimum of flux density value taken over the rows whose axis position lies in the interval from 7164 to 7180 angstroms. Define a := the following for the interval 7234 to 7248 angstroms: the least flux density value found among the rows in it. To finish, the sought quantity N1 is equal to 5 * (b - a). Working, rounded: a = 0.7403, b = 0.7255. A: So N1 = -0.07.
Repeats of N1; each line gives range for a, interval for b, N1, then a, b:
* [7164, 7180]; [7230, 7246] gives 0.04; 0.7255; 0.7339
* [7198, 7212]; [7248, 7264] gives 0.13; 0.7432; 0.7688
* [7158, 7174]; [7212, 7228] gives 0.15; 0.7052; 0.7358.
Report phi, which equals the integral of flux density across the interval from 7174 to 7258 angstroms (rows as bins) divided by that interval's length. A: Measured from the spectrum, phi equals 0.751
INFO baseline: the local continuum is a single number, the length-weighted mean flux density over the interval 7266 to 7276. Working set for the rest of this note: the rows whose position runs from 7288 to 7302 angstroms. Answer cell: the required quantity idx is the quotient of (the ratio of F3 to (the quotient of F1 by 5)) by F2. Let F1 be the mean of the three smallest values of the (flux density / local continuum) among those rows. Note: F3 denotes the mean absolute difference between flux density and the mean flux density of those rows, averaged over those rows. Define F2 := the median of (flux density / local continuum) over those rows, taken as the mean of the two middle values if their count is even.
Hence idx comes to 0.052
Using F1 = 0.97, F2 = 0.98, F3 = 0.010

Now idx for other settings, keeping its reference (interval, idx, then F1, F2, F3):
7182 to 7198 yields 0.064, 0.93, 0.94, 0.011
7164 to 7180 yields 0.078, 0.95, 0.98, 0.014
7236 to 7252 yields 0.045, 0.98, 0.99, 0.009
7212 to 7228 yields 0.008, 0.95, 0.95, 0.001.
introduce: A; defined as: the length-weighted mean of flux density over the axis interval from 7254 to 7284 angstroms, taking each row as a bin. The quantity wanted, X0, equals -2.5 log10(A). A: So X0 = 0.27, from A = 0.776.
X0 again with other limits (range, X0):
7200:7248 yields 0.31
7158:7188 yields 0.33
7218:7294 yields 0.29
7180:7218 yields 0.32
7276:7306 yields 0.29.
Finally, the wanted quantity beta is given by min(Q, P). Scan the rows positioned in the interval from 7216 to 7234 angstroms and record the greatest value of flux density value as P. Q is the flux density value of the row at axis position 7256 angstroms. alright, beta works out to 0.741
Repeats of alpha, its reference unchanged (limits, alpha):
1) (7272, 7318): 0.008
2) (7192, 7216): 0.024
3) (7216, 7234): 0.038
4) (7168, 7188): 0.029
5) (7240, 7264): 0.000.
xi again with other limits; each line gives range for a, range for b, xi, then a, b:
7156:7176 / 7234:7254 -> 0.95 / 0.730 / 0.767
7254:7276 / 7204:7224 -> 1.05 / 0.777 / 0.743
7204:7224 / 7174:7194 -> 1.00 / 0.743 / 0.742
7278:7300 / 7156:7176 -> 1.04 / 0.762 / 0.730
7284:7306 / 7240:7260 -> 0.99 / 0.763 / 0.774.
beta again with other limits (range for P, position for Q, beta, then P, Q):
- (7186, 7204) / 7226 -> 0.736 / 0.7604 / 0.7358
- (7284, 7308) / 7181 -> 0.747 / 0.7773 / 0.7468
